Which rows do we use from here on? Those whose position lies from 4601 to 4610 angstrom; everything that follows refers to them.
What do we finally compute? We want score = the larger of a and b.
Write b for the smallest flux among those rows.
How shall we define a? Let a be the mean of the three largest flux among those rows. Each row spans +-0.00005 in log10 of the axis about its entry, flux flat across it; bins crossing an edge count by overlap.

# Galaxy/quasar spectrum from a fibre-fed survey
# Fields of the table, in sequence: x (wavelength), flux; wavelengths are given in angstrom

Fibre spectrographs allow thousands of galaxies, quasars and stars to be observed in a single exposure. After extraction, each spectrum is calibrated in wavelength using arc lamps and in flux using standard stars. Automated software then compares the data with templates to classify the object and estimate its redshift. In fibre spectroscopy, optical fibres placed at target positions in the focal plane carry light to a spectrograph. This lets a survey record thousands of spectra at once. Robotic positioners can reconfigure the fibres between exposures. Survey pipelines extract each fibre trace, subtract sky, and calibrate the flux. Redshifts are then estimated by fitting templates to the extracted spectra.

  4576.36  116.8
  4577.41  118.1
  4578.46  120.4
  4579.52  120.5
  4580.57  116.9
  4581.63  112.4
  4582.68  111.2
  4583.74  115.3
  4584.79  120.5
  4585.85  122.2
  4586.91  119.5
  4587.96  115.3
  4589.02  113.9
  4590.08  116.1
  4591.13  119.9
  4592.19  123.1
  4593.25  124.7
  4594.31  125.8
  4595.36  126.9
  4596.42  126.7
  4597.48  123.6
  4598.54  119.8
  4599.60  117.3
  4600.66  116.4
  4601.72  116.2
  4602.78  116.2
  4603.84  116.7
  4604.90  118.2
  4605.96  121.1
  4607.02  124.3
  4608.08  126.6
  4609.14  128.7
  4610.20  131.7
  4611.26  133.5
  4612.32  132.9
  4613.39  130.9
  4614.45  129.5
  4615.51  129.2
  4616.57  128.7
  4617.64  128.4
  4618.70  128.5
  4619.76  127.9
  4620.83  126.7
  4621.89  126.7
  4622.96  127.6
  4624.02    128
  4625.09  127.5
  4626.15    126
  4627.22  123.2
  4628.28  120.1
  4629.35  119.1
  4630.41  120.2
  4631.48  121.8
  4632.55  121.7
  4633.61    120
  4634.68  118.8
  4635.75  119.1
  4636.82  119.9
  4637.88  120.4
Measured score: 127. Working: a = 126.5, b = 116.2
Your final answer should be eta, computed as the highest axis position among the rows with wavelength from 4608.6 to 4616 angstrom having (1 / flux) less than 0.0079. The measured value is 4615.51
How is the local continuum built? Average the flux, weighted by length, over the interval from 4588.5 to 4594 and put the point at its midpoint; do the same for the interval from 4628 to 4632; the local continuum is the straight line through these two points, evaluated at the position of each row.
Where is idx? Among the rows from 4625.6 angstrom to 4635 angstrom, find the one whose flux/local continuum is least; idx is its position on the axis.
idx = 4634.68 angstrom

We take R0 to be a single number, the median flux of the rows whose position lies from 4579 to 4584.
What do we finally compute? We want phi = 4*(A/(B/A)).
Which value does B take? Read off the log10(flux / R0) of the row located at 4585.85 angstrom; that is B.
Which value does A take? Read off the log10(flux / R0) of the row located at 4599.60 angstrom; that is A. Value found 0.009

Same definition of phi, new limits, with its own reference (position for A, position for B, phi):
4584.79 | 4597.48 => 0.049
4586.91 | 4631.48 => 0.041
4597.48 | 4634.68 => 0.281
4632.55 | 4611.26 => 0.035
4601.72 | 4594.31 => 0.001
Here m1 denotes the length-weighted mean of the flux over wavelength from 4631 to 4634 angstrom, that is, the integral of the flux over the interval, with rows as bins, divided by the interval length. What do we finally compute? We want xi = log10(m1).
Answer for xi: 2.08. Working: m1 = 121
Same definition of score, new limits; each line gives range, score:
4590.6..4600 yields 126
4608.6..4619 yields 133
